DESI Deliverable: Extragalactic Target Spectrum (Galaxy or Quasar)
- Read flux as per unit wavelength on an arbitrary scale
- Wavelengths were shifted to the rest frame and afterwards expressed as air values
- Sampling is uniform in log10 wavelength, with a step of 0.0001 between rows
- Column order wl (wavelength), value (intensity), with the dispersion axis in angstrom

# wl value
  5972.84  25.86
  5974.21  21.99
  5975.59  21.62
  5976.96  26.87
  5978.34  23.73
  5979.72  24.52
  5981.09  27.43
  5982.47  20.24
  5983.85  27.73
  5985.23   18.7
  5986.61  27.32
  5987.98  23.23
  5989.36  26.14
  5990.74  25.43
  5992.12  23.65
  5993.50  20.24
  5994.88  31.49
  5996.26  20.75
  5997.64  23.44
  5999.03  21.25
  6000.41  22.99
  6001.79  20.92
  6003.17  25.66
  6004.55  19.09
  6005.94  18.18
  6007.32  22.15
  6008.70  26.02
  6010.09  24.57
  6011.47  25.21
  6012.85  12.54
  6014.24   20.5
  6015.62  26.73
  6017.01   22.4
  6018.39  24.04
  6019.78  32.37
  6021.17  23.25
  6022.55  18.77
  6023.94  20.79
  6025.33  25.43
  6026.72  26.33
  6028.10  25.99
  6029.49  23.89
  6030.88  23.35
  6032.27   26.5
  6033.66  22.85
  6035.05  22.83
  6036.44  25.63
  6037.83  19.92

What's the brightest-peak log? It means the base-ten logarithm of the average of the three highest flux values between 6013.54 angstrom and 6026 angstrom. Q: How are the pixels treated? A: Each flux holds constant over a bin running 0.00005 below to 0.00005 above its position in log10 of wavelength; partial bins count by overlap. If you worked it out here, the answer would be 1.45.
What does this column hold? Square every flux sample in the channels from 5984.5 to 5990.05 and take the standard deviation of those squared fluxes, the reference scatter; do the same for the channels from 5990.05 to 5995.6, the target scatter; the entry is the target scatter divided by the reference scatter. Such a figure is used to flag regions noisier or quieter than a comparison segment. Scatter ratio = 1.4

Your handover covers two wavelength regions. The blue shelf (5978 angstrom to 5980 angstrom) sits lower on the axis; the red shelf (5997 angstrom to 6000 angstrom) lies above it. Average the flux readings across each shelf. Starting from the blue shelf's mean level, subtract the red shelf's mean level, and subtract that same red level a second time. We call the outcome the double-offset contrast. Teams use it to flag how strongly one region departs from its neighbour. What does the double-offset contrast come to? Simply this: -20.6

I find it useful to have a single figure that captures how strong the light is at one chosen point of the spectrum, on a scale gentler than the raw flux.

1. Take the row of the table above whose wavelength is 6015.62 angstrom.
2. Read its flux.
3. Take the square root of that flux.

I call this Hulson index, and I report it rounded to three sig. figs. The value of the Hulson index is 5.17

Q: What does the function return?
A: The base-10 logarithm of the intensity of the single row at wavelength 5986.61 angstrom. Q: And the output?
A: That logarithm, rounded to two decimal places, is 1.44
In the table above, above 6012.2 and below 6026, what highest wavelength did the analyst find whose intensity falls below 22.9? 6023.94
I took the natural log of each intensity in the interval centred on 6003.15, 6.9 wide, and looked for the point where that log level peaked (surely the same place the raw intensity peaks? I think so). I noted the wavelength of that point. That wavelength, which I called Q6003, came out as 6003.17 angstrom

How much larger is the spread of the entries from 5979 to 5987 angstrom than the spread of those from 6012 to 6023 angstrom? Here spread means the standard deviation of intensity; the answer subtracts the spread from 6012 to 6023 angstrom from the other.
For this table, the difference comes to -1.8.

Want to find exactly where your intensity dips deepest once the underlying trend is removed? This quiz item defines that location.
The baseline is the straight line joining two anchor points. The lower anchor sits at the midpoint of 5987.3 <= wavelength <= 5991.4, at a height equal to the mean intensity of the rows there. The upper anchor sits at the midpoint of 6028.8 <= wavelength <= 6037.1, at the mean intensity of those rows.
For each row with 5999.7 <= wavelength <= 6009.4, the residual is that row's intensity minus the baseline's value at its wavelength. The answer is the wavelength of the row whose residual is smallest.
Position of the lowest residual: 6005.94 angstrom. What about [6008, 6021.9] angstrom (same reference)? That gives 6012.85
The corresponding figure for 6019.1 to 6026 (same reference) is 6022.55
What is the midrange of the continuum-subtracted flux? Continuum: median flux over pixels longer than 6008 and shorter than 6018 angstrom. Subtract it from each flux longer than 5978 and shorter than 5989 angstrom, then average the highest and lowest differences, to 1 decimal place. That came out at -1.4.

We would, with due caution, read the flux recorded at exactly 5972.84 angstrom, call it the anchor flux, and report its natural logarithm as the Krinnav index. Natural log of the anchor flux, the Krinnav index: 3.25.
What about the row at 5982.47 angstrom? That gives 3.01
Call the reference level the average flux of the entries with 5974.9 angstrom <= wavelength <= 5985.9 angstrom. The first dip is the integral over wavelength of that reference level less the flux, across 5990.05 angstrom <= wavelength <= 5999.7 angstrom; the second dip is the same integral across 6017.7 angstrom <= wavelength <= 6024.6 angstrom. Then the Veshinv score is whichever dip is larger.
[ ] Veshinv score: 1.0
